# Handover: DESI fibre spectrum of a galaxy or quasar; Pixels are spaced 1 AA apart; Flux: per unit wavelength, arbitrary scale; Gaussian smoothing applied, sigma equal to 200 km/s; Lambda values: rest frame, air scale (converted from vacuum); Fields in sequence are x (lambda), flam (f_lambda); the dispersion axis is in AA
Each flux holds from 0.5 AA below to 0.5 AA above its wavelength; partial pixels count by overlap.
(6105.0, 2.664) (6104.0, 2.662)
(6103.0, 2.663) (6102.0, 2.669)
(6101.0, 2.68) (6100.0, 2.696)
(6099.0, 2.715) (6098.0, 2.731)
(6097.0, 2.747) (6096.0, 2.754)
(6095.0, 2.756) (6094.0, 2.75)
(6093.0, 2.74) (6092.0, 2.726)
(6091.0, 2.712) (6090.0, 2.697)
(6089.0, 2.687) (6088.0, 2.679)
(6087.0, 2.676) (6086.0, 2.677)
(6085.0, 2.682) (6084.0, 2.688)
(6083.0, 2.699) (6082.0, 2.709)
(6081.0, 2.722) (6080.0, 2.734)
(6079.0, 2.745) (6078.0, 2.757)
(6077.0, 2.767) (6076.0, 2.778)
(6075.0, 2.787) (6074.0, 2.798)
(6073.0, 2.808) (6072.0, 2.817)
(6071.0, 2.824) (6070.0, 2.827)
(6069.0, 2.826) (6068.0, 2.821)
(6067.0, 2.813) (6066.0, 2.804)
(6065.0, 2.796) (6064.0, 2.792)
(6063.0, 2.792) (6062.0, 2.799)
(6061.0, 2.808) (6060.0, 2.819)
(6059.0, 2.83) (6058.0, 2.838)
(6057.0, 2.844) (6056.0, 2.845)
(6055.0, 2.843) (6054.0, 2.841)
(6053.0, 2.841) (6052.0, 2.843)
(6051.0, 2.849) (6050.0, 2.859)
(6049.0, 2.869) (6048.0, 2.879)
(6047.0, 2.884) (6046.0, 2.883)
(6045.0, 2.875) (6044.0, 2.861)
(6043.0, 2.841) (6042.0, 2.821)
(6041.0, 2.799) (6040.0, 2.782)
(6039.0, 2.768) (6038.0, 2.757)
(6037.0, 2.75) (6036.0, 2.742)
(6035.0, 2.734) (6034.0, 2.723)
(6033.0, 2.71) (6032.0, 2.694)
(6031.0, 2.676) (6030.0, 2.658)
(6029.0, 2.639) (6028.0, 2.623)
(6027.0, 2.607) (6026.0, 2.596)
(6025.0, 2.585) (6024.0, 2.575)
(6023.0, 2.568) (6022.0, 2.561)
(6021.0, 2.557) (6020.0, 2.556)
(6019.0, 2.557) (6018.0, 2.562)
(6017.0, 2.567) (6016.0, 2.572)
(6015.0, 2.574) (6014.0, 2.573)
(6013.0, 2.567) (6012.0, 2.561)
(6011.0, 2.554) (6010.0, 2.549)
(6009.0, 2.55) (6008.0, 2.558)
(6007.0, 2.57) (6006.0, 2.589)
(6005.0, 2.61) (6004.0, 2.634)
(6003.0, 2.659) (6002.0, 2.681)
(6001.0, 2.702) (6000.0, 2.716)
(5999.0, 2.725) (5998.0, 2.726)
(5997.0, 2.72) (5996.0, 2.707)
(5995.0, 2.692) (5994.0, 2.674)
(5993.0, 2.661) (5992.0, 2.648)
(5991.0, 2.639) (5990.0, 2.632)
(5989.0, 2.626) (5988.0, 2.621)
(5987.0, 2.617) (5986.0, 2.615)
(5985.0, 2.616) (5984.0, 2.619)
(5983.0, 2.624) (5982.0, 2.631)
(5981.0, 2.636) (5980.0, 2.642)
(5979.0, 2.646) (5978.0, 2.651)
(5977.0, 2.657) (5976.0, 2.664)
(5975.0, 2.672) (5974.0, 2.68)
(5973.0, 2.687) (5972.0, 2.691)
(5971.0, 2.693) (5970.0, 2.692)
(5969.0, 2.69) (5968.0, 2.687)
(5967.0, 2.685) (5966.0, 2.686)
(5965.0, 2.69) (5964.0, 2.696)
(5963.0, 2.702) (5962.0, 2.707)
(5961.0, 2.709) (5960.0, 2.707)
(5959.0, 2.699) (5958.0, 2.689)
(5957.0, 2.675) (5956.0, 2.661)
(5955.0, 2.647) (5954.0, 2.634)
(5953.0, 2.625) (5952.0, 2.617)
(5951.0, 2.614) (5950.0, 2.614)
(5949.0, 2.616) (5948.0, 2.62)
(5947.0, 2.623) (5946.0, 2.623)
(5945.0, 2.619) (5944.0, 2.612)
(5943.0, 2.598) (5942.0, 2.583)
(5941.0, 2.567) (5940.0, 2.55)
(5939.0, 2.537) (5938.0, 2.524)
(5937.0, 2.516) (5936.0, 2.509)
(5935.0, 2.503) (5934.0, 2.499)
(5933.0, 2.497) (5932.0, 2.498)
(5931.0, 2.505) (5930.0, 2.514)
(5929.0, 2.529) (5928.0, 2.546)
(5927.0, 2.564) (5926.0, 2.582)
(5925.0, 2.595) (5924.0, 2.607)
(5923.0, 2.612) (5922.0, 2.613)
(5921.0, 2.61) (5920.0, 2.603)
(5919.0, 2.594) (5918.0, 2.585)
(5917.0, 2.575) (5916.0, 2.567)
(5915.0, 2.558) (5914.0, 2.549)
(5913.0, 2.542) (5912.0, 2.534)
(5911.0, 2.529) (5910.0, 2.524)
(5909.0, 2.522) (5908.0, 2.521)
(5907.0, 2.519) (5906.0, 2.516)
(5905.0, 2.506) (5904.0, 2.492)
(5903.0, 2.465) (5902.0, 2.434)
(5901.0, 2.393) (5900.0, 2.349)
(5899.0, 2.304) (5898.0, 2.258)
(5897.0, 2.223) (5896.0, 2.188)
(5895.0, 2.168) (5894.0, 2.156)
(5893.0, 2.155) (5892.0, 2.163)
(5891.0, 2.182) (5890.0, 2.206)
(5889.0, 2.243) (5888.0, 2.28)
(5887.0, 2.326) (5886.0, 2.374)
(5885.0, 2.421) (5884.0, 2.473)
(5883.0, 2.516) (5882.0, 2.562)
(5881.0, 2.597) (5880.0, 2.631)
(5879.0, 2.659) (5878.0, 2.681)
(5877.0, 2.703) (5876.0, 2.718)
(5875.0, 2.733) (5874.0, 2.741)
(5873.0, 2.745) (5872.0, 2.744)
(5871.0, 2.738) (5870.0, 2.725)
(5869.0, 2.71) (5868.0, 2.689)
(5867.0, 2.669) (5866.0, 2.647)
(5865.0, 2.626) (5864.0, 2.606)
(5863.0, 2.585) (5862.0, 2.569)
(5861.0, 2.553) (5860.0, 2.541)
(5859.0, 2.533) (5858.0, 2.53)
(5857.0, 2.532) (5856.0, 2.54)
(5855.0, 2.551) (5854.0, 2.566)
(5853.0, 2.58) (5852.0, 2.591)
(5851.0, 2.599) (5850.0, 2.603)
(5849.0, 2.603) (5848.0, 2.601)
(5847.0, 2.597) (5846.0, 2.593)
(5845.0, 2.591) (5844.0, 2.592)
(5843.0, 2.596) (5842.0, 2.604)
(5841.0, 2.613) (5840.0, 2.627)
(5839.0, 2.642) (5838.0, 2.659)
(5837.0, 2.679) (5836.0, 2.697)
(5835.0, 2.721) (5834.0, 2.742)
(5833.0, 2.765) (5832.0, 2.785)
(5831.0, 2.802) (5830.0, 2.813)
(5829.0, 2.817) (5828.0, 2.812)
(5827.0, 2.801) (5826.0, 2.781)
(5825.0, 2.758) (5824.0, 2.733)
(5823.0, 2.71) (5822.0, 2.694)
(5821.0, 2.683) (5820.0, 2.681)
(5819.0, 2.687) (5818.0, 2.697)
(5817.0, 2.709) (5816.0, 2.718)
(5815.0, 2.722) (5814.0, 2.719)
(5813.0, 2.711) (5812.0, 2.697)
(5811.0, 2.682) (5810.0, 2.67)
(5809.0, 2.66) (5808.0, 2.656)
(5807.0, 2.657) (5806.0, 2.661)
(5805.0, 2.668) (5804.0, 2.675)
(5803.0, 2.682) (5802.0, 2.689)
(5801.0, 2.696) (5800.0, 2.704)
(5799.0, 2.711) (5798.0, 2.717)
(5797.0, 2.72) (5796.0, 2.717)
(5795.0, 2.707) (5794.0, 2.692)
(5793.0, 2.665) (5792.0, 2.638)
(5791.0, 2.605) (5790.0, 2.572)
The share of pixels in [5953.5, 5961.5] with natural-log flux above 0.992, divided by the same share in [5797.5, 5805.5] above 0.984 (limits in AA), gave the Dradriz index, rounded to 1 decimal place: 0.5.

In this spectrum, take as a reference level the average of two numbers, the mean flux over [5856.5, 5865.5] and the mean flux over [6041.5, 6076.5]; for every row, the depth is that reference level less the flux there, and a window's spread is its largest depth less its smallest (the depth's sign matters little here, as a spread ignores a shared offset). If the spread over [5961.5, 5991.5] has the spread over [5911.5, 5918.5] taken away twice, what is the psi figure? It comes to -0.01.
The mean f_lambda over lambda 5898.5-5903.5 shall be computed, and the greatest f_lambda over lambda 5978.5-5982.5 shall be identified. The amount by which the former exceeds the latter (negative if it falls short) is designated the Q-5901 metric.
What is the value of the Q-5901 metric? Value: -0.26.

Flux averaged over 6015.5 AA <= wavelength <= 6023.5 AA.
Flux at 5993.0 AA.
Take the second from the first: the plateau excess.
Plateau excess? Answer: -0.10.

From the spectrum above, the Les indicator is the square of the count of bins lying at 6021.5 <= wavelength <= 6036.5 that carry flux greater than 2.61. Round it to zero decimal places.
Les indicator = 81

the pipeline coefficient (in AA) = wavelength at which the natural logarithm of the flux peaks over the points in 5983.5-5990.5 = 5990.0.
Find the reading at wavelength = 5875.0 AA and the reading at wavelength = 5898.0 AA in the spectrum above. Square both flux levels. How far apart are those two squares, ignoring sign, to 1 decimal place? 2.4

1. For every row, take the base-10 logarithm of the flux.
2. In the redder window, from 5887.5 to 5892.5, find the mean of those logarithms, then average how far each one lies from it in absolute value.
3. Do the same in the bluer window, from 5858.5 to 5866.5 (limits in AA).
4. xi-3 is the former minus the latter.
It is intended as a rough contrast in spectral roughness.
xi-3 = 0.0017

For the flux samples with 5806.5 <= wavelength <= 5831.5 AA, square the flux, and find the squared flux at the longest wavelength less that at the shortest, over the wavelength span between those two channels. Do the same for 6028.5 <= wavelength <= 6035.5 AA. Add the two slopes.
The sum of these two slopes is 0.12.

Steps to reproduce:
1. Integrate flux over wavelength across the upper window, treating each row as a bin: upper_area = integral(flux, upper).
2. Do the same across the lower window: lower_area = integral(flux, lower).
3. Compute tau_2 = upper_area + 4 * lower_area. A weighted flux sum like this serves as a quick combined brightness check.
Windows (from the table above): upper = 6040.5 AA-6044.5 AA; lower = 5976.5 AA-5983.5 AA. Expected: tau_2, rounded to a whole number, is 85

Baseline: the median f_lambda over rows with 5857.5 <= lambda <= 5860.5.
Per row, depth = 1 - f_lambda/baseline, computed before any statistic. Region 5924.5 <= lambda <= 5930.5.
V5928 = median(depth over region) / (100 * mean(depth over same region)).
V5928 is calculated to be 0.0100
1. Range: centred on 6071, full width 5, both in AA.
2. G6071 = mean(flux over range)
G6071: 2.82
